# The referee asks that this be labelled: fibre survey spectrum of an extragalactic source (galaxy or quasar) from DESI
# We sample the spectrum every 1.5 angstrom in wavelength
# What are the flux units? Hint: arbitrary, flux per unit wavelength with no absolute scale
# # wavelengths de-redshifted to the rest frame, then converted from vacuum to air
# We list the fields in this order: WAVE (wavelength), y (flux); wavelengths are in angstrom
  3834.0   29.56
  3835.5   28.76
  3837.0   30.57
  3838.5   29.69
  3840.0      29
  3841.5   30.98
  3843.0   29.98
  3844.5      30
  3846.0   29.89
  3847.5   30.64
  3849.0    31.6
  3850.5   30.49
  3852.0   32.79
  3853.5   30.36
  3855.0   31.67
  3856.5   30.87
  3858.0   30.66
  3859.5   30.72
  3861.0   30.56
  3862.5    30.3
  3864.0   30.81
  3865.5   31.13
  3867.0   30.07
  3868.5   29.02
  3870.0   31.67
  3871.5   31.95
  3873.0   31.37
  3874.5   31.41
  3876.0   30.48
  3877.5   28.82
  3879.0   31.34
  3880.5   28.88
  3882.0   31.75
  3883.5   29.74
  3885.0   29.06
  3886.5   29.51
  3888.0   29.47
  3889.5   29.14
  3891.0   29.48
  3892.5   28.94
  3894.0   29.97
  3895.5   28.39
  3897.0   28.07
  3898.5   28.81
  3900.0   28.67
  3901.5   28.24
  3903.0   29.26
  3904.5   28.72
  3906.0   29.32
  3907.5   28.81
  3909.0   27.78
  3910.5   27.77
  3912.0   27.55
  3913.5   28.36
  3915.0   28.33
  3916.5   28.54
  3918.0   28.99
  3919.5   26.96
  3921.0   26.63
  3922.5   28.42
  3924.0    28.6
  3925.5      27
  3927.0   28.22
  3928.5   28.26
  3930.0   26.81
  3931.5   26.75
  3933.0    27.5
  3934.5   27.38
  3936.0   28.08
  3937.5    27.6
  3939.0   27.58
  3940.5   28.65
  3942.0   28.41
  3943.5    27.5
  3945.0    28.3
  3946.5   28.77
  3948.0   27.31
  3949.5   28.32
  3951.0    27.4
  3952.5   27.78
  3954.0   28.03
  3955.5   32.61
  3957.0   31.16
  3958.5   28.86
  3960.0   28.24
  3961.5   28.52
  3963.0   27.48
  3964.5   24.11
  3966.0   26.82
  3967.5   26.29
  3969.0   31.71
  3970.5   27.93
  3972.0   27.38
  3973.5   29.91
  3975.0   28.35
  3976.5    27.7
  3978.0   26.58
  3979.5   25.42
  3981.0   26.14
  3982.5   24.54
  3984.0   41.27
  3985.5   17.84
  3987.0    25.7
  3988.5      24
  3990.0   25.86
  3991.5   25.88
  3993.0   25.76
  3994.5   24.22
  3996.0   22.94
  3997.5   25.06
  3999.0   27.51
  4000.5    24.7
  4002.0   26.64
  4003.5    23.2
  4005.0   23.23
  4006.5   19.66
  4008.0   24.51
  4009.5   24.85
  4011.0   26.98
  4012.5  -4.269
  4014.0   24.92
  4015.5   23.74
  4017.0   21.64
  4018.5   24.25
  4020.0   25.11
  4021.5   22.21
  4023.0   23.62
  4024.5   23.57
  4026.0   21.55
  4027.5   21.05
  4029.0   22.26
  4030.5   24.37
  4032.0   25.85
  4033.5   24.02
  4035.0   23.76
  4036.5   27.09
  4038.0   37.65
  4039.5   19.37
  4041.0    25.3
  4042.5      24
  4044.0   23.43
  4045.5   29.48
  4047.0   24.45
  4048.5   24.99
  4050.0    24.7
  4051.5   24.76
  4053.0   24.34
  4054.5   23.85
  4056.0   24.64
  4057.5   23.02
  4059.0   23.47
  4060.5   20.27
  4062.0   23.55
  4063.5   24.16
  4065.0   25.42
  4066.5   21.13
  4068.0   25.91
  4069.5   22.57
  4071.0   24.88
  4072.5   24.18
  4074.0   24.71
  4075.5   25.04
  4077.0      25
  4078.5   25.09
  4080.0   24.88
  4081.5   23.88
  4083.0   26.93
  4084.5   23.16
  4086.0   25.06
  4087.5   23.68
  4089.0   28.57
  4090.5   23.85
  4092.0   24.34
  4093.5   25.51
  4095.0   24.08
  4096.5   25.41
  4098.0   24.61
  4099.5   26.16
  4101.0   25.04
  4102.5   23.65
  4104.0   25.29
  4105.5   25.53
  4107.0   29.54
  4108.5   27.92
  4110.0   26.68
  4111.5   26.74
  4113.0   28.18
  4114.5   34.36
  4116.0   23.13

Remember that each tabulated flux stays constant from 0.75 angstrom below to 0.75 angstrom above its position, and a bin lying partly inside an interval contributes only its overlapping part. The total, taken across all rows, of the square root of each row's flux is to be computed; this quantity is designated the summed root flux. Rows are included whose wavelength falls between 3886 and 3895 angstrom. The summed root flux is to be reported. 32.5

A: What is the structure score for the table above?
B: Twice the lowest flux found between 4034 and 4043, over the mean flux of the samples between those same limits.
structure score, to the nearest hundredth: 1.48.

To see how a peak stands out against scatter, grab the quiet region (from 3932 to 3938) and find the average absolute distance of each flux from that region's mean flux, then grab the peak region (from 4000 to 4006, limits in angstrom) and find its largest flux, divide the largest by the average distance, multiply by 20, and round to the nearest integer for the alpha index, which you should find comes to 2422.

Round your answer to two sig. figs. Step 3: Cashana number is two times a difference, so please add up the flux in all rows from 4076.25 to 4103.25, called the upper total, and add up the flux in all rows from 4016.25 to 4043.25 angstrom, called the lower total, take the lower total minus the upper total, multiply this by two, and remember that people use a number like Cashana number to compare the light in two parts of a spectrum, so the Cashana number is -24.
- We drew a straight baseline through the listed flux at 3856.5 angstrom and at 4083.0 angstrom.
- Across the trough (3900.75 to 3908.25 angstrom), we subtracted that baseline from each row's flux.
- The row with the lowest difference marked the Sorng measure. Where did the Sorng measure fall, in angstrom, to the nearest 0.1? 3901.5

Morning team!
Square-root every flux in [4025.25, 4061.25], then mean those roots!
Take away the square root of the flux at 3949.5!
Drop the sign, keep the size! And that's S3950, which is 0.38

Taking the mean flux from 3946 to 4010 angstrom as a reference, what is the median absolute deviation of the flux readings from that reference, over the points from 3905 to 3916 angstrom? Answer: 1.58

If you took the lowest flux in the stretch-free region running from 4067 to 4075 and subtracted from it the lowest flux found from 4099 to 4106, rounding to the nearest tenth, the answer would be -1.1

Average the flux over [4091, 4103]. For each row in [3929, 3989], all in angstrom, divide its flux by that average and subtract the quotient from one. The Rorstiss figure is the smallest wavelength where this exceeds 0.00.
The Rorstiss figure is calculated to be 3964.5 angstrom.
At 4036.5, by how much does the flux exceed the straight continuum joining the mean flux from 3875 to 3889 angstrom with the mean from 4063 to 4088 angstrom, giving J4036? 1.5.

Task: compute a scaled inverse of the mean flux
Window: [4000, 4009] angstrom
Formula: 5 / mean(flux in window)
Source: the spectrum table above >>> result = 0.211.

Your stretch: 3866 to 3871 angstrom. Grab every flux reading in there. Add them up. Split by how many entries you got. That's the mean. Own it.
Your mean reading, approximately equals 30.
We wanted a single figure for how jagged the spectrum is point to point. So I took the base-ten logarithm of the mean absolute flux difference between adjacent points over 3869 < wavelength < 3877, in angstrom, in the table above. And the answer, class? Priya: -0.34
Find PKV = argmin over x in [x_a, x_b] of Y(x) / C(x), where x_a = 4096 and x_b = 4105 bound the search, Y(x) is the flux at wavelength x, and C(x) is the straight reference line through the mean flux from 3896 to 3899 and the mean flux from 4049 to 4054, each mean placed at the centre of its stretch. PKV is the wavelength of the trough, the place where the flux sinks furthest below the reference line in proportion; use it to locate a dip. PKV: 4102.5 angstrom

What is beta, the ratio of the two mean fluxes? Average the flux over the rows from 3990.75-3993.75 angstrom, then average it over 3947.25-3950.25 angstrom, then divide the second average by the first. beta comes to 1.077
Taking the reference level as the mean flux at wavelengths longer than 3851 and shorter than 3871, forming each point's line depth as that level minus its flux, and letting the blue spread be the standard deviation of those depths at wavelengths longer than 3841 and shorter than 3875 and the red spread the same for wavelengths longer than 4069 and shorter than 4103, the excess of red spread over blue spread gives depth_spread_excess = 0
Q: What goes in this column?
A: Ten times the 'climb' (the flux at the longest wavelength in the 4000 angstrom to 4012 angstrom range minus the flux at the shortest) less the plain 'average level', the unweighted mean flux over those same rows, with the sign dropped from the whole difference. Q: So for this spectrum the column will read 1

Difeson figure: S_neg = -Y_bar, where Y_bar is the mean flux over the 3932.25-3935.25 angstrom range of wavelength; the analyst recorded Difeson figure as -27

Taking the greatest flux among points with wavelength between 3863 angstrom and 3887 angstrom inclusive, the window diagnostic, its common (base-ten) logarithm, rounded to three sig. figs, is 1.50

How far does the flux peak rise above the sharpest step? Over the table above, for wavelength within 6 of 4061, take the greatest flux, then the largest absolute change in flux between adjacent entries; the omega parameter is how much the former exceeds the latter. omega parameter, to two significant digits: 21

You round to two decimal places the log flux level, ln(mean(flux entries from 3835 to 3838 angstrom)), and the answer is 3.39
